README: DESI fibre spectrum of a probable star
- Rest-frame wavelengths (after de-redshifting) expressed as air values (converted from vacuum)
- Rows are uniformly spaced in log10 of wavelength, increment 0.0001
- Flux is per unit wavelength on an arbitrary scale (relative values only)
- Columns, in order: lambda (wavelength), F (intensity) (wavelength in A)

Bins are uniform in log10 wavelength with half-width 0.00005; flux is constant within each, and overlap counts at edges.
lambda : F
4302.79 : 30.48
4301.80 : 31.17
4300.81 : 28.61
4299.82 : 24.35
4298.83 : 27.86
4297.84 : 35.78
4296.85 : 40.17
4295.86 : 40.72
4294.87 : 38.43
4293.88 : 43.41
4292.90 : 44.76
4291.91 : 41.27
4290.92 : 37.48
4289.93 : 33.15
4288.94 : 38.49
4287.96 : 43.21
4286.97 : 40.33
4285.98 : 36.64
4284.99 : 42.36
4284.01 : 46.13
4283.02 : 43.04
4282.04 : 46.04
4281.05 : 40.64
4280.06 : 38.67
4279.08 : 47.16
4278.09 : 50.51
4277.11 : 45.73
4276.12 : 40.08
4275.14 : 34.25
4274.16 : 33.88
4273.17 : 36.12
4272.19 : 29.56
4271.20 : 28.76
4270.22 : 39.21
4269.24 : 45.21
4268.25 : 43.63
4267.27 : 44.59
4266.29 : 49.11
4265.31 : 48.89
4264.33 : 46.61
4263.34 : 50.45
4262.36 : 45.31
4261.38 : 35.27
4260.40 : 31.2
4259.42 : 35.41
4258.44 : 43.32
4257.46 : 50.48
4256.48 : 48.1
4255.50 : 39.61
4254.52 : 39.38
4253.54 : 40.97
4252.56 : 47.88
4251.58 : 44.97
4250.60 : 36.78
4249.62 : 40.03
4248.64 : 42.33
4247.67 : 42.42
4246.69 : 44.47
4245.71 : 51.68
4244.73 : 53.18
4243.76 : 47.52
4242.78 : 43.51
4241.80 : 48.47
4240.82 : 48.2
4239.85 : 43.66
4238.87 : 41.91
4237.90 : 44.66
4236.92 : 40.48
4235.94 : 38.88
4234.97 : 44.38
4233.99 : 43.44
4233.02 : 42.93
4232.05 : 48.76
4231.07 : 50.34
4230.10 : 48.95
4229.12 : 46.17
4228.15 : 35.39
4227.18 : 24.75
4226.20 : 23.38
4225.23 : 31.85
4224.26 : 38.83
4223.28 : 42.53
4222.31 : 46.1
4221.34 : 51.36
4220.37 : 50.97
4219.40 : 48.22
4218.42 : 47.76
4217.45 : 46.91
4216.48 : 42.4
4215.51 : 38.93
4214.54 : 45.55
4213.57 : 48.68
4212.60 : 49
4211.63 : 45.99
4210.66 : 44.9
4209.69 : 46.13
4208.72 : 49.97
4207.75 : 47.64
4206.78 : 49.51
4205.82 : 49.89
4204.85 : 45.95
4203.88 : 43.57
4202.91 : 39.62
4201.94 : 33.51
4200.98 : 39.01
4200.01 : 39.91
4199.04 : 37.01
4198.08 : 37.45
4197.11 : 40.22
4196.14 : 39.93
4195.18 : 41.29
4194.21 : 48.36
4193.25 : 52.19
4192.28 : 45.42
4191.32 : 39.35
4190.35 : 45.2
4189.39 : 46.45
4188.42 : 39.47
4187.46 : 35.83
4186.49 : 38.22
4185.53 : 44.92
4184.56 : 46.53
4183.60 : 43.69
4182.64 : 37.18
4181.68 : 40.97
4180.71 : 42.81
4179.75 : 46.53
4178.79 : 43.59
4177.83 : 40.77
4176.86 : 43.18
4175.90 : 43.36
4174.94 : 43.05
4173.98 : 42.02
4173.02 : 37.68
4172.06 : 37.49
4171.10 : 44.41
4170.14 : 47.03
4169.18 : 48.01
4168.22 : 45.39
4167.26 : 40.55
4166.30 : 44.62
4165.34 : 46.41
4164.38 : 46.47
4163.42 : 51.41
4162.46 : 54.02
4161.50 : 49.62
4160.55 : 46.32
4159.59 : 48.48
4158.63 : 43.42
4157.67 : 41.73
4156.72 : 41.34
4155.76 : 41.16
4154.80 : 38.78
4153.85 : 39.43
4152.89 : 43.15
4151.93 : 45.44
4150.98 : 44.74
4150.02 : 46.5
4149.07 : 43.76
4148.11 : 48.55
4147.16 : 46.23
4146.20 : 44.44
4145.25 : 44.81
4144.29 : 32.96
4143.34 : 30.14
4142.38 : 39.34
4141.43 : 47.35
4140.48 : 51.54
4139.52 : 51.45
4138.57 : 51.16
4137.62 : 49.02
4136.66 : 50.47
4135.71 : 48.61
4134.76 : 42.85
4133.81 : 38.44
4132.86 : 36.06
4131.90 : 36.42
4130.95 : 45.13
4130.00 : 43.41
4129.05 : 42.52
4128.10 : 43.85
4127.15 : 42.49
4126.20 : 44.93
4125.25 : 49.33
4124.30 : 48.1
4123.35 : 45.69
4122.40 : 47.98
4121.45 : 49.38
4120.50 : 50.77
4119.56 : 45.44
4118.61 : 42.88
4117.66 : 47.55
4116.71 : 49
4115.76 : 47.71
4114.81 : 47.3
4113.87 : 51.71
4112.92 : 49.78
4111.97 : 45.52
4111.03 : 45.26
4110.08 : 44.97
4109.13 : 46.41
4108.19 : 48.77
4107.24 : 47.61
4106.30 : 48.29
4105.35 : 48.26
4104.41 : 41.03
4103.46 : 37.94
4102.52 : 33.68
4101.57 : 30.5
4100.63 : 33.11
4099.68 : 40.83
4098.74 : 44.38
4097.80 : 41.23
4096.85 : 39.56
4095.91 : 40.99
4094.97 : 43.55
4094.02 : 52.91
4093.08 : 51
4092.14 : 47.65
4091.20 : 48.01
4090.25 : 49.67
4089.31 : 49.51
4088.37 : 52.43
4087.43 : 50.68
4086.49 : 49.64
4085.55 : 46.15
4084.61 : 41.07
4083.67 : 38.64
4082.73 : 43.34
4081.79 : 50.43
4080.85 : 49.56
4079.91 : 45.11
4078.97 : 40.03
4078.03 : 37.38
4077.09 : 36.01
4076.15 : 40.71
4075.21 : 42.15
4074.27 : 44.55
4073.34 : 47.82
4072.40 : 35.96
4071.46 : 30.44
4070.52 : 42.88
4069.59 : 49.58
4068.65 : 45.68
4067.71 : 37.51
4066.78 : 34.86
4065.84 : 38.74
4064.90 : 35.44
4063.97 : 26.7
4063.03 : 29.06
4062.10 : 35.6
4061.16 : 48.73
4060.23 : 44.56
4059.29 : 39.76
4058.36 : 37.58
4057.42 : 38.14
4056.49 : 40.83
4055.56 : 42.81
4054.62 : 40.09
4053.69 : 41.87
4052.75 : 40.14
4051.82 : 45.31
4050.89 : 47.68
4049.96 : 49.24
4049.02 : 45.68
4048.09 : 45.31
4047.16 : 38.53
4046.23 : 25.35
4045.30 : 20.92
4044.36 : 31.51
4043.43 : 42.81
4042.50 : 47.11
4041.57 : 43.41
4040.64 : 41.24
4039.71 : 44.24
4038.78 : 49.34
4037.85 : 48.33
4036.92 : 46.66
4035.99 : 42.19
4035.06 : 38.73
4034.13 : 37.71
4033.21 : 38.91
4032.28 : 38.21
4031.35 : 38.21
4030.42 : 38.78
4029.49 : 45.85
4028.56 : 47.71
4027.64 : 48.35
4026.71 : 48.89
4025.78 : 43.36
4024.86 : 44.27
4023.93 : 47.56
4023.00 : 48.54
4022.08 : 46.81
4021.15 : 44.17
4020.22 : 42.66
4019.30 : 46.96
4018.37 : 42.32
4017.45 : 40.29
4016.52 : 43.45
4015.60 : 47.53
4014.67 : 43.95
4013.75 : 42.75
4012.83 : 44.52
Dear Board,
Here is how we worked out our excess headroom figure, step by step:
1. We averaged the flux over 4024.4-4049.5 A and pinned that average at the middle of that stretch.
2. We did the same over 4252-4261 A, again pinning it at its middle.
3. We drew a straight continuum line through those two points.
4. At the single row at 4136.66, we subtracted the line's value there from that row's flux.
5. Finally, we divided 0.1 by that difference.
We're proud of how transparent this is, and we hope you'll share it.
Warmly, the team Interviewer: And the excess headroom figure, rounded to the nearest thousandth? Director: 0.011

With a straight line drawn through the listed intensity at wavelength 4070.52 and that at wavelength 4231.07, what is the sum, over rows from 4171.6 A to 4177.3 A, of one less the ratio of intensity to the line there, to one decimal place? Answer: 0.8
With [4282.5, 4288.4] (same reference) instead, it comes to 1.2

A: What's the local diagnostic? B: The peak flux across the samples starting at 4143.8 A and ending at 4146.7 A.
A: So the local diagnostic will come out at 44.81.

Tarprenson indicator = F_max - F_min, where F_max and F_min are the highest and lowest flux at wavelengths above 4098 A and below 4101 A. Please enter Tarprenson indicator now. 11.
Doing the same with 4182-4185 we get 9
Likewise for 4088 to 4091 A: 3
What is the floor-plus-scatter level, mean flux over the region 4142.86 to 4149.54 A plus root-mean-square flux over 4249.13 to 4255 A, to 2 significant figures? 83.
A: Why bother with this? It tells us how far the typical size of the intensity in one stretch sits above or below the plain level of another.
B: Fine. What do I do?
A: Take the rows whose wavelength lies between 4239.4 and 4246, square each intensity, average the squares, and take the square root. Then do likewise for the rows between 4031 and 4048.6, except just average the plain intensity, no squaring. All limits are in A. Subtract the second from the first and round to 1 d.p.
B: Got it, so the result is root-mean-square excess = 8.2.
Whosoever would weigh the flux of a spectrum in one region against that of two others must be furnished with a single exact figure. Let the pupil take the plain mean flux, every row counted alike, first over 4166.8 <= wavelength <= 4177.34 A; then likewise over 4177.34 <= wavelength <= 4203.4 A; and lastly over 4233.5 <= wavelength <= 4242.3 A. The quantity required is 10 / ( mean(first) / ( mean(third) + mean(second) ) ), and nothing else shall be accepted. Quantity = 19.9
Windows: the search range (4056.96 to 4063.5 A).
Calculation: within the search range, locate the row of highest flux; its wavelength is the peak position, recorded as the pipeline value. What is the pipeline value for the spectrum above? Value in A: 4061.16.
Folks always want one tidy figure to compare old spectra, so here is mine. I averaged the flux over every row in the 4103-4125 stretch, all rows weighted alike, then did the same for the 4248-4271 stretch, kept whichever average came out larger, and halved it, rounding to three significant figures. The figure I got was 23.4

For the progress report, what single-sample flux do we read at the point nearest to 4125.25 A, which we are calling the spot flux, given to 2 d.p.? 49.33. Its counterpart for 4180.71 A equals 42.81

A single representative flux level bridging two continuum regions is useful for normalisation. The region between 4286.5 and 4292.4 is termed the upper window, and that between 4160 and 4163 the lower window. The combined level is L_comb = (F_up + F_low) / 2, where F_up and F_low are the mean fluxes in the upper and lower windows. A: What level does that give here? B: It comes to 44.5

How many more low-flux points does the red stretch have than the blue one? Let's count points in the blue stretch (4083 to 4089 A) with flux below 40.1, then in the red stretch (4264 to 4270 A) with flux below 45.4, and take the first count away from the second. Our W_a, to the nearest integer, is 2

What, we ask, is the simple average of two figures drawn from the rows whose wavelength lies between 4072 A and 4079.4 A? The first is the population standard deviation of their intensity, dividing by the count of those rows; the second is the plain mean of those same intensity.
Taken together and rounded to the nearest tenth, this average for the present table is 22.3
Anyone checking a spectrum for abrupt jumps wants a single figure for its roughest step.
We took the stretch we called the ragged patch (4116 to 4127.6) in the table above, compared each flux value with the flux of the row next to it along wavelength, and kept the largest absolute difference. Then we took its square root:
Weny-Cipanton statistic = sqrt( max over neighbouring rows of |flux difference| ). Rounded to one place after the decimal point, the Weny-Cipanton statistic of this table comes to 2.3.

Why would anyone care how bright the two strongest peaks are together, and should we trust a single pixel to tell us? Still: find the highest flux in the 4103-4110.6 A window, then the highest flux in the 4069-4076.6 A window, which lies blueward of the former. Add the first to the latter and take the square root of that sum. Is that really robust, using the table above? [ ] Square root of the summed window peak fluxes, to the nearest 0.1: 9.9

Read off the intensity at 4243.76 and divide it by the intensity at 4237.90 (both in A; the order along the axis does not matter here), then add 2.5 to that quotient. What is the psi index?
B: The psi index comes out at 3.56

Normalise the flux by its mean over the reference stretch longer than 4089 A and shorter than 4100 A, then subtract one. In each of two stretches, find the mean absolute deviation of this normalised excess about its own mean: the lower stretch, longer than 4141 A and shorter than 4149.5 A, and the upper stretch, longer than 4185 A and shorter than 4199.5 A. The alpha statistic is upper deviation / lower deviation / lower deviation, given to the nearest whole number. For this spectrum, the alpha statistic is 7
